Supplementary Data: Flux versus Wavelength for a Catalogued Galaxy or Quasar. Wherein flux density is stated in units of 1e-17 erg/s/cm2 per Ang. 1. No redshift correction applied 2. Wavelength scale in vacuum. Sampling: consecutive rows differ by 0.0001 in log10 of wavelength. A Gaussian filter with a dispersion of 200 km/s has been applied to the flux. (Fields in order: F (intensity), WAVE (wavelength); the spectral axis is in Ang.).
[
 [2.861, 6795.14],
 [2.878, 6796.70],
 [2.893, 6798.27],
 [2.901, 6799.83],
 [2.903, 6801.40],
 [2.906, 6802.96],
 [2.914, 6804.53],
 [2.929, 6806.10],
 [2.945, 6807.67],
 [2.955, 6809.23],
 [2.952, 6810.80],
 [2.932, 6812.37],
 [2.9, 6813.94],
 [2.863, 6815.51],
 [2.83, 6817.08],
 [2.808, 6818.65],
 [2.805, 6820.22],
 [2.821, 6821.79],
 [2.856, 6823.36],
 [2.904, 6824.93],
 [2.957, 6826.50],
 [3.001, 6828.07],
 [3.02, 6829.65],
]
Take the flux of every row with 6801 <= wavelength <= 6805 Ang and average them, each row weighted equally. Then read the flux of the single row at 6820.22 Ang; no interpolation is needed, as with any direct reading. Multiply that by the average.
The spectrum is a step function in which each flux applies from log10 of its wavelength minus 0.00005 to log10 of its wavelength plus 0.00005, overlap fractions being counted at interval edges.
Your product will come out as 8.16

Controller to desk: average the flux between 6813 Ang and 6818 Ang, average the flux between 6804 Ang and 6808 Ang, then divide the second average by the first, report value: 1.02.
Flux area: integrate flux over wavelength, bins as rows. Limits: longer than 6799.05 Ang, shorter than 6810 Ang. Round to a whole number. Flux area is 32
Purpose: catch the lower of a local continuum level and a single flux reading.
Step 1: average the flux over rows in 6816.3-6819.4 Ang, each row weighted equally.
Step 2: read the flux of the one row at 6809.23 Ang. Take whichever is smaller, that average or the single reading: 2.82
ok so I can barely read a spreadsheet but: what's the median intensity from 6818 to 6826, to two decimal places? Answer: 2.82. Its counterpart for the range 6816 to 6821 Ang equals 2.81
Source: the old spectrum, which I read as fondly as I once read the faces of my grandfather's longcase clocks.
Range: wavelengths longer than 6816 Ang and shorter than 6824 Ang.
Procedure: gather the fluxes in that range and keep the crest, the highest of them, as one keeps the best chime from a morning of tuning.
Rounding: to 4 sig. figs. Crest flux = 2.856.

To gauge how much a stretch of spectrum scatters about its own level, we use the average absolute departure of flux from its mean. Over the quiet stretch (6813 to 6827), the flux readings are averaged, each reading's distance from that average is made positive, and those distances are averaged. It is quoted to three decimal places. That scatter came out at 0.040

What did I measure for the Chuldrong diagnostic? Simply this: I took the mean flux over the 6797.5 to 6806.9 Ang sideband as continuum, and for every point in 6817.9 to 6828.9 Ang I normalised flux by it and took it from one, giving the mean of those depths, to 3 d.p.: 0.010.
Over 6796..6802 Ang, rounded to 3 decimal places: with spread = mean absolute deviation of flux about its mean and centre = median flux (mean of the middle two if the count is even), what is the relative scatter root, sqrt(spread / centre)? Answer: 0.053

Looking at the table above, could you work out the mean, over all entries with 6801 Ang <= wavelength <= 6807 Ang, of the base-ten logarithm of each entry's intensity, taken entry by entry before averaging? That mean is 0.4643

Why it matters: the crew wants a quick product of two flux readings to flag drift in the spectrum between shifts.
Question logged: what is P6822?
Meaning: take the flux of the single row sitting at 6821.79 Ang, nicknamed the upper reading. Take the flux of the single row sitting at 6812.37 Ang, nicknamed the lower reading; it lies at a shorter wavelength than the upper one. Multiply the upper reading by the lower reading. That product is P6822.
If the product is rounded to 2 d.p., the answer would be 8.27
